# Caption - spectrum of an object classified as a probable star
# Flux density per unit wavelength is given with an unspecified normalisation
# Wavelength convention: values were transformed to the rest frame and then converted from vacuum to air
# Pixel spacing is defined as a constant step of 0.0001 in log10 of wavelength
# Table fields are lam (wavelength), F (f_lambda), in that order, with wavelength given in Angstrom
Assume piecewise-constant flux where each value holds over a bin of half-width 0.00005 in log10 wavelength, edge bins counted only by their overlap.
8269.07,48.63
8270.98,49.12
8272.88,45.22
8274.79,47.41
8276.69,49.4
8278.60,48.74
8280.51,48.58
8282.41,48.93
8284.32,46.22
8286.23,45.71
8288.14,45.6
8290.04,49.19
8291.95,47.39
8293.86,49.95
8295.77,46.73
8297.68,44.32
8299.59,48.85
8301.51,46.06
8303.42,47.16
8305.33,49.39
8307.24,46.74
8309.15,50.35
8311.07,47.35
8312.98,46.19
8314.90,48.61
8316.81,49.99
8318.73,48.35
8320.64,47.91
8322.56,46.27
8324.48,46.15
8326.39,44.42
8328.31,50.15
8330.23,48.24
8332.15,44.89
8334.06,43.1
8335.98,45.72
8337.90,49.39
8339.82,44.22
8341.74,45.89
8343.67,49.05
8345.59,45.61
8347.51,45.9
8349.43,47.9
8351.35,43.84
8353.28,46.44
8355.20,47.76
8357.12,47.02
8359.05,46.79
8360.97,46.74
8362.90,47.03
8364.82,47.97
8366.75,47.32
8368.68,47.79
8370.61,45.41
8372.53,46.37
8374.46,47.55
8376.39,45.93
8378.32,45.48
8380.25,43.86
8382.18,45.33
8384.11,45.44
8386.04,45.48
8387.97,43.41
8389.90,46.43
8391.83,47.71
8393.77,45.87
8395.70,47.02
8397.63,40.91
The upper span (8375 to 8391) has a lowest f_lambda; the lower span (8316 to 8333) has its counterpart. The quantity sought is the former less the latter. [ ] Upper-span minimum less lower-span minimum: -1.0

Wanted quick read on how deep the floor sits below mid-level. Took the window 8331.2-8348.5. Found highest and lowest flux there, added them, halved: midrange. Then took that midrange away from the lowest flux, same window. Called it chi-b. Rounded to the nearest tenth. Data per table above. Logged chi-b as -3.1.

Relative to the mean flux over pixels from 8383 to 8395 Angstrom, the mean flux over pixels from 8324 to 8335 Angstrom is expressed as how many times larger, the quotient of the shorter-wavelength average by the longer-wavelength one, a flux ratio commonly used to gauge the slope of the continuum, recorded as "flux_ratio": 1.01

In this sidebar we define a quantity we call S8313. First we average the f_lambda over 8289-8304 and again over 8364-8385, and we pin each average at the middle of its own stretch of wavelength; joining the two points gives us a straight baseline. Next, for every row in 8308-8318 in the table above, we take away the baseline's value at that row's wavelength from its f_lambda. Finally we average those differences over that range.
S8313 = 1.3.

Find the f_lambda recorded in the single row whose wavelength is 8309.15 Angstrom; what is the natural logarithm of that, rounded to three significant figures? 3.92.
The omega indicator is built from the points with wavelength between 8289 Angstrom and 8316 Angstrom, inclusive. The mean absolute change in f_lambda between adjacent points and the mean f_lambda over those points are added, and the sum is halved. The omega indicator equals 25.2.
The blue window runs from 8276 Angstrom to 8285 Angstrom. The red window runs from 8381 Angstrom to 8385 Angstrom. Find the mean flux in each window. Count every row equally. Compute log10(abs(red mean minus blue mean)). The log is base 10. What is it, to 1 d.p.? 0.5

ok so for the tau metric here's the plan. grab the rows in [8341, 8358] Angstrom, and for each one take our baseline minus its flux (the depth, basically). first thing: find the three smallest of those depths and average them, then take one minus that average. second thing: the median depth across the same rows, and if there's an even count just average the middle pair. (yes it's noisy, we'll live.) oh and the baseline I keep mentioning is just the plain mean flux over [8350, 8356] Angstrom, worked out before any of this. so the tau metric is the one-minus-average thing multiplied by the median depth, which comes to -1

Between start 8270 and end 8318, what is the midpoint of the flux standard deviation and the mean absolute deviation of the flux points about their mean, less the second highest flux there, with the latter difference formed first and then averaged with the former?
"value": -23.4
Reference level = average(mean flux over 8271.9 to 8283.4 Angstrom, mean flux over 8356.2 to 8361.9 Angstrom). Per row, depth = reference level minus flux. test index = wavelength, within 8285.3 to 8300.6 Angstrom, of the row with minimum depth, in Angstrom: 8293.86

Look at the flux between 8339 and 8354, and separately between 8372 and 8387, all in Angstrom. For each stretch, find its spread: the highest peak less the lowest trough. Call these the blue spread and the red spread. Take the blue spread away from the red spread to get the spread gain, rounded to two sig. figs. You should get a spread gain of -1.5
